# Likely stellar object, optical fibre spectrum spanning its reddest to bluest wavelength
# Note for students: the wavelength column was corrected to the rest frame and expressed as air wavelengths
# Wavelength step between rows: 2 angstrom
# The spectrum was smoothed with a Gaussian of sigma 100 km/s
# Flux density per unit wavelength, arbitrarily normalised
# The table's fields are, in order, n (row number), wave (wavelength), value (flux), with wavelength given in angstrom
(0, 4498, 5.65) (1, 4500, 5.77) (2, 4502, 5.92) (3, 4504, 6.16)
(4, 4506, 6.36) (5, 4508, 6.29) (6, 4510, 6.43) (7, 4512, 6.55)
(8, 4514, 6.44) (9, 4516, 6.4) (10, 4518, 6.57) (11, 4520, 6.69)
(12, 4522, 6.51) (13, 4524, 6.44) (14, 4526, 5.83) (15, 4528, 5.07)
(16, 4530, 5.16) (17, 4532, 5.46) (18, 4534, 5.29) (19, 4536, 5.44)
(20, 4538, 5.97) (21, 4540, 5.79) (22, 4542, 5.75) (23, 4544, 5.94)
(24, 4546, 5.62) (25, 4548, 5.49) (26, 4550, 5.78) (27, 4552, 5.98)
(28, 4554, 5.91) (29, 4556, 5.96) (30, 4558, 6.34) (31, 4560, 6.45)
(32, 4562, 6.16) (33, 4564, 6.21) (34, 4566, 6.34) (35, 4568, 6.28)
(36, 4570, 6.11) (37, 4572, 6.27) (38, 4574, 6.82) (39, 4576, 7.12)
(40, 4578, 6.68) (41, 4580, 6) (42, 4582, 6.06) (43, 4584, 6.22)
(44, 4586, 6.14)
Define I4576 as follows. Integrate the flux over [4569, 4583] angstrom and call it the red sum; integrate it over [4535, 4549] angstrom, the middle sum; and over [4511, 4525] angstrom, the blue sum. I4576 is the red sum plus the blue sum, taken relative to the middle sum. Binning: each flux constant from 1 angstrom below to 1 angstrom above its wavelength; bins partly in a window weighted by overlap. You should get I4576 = 2.27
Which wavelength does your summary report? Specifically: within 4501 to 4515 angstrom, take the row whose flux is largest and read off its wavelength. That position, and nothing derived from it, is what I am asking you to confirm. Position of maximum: 4512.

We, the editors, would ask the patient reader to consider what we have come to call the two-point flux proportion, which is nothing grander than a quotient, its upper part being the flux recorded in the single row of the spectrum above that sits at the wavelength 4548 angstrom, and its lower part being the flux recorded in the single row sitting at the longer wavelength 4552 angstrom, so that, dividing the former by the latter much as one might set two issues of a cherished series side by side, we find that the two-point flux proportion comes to 0.92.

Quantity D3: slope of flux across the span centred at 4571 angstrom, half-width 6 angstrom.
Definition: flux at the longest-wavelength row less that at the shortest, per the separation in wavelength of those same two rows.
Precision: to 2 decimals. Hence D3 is 0.08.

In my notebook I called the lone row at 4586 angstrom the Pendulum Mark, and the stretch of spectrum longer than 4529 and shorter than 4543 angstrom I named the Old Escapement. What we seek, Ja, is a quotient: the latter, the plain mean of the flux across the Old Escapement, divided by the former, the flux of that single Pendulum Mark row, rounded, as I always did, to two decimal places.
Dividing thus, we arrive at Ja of 0.90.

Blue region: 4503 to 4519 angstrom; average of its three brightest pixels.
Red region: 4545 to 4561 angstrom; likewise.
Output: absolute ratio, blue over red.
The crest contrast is 1.04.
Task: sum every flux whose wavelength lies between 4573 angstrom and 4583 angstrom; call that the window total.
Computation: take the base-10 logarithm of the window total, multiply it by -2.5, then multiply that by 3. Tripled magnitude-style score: -11.4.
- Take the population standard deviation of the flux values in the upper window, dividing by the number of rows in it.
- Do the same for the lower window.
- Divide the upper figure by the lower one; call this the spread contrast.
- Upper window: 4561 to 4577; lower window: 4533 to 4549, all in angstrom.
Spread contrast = 1.5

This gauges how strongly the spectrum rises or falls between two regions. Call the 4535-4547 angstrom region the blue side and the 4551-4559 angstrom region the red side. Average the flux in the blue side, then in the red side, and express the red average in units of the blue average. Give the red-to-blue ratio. 1.05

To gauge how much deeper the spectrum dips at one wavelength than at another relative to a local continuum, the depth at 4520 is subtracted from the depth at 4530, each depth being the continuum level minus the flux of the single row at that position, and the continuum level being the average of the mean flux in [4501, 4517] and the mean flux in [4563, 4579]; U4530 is 1.5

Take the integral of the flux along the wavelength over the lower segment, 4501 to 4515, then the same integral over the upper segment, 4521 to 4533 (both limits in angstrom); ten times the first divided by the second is 13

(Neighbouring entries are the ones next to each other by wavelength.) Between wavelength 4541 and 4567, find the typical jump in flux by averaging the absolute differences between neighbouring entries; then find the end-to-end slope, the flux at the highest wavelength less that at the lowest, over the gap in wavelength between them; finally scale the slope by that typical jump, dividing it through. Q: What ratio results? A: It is 0.13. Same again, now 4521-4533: -0.29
